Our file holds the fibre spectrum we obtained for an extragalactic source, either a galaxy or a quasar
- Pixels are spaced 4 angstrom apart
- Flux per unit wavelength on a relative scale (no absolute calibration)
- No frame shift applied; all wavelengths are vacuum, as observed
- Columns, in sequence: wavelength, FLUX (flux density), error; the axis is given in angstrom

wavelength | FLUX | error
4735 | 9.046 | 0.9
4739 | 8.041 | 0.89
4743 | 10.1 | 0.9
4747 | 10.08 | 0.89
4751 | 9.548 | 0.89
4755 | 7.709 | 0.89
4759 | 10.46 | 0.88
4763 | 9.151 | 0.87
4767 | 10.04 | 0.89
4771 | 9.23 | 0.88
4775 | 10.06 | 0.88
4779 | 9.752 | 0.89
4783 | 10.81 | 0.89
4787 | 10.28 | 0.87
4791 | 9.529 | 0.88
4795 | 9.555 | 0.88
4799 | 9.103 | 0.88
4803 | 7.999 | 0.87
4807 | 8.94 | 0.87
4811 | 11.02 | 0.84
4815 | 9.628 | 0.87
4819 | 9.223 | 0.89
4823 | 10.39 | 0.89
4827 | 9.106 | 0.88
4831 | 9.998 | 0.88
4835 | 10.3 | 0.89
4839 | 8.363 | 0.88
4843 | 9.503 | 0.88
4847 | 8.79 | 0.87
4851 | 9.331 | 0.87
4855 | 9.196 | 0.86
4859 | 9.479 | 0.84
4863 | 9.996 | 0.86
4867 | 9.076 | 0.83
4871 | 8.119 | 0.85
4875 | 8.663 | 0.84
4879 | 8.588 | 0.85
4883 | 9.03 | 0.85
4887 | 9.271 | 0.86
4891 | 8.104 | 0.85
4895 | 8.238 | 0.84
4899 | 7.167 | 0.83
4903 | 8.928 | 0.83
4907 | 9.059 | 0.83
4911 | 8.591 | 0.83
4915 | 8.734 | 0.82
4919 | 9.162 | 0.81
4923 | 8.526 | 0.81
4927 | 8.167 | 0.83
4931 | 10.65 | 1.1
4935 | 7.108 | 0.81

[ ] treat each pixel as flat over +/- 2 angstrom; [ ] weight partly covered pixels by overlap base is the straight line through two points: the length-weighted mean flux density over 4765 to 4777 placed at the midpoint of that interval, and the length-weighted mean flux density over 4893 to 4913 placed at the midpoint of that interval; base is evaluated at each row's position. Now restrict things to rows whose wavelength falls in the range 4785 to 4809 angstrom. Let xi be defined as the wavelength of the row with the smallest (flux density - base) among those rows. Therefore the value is 4803 angstrom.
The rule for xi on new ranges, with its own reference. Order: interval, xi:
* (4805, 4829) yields 4807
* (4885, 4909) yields 4899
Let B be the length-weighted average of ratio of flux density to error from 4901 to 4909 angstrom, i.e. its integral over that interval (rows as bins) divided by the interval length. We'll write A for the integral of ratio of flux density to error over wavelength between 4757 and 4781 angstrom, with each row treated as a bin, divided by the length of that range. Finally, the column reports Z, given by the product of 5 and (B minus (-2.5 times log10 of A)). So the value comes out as 67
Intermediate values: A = 11.1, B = 10.8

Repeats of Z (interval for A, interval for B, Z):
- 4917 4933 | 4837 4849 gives 63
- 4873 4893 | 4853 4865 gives 69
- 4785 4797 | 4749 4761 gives 65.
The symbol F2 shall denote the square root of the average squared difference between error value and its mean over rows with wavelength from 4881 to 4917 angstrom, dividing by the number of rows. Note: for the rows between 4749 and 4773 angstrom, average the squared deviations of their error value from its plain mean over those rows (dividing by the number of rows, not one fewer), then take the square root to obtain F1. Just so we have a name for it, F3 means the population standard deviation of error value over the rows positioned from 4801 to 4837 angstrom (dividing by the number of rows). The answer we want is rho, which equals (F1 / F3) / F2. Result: 41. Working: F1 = 0.007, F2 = 0.0123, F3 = 0.0150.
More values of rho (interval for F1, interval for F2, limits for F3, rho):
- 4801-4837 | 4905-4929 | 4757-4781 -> 243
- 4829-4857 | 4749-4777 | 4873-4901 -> 143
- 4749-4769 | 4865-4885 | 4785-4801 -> 231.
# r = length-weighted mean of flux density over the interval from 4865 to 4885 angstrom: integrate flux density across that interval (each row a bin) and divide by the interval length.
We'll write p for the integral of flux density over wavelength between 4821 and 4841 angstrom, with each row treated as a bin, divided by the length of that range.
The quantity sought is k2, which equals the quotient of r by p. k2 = 0.90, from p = 9.6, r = 8.7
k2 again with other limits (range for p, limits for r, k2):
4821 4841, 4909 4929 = 0.90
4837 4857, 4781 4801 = 1.09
